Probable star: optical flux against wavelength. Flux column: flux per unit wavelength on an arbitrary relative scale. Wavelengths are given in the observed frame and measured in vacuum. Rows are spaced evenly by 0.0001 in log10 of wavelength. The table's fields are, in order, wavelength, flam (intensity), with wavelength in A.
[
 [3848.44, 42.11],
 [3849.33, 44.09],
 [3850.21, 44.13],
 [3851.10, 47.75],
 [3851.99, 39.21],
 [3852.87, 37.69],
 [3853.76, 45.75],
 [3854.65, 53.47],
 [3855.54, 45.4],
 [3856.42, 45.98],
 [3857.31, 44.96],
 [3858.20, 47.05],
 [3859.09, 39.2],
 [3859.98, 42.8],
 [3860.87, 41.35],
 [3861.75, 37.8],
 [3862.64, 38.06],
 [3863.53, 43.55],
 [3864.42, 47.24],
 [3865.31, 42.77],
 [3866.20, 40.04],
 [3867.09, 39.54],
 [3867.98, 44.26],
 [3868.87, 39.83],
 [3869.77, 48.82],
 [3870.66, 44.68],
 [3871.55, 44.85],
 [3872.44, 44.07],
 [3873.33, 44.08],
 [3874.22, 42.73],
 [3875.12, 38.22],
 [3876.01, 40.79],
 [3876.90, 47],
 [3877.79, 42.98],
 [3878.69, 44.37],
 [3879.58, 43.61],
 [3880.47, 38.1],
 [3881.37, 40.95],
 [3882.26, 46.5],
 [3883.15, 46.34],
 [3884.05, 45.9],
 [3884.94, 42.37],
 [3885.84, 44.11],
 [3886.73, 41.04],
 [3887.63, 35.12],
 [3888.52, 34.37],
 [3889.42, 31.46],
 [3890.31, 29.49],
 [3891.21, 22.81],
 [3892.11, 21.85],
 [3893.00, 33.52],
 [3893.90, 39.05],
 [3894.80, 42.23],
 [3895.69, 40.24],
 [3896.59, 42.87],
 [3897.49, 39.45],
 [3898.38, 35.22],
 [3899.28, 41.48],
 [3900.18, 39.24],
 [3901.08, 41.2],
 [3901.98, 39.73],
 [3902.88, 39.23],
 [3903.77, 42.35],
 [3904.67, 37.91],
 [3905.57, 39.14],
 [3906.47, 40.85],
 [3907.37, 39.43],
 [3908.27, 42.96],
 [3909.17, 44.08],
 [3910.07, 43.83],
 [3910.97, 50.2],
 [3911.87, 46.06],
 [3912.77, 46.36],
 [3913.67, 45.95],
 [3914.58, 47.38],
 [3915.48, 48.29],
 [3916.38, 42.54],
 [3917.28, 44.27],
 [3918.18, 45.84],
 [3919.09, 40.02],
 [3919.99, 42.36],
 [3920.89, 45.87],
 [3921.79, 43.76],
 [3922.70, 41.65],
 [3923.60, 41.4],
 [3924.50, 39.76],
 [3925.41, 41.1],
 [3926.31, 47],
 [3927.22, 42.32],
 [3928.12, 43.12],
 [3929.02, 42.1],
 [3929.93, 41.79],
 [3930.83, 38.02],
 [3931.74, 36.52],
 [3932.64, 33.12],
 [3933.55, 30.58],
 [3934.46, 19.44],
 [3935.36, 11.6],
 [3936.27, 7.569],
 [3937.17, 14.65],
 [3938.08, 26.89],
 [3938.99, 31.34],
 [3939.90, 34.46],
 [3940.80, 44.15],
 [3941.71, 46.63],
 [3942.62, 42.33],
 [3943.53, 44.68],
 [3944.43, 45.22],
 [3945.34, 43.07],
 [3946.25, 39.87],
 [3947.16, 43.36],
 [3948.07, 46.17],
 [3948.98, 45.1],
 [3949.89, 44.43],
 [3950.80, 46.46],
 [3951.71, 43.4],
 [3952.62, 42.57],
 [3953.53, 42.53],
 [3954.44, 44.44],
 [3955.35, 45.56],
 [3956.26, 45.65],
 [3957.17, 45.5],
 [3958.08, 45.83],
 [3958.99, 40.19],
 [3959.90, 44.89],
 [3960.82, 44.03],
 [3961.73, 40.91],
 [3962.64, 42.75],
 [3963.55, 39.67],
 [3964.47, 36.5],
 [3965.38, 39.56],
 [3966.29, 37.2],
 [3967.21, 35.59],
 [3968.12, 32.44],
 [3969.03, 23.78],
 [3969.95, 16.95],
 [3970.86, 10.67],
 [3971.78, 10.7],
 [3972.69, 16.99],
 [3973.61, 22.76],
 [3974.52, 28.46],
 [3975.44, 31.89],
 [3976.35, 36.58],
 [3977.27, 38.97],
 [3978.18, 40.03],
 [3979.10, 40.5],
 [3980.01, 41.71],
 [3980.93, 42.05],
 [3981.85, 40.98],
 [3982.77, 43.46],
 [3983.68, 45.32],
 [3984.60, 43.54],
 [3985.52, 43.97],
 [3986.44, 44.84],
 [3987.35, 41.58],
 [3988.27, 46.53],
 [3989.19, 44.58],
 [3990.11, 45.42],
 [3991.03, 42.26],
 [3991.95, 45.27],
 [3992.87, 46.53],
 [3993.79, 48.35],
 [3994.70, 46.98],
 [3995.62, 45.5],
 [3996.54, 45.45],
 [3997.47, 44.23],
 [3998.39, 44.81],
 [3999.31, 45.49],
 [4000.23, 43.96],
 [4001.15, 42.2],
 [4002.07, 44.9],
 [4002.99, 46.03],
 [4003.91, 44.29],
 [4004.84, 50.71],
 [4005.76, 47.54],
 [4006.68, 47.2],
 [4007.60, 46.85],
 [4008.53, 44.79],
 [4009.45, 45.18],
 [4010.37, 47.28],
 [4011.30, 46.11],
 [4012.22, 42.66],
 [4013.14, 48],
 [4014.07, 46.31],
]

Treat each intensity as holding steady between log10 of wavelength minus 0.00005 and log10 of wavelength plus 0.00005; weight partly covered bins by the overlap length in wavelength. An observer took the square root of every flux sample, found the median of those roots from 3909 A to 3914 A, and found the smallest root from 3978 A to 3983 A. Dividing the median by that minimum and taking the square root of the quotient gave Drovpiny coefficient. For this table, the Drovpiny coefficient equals 1.04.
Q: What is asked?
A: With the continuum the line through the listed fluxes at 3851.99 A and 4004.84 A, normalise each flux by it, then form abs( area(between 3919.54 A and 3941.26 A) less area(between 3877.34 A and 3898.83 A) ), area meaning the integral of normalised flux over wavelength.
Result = 2.9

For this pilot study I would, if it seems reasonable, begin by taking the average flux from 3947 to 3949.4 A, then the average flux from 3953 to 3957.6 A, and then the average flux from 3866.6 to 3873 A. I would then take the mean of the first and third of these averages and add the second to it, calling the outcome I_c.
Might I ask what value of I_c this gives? 89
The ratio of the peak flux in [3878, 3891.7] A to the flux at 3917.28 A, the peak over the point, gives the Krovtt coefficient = 1.05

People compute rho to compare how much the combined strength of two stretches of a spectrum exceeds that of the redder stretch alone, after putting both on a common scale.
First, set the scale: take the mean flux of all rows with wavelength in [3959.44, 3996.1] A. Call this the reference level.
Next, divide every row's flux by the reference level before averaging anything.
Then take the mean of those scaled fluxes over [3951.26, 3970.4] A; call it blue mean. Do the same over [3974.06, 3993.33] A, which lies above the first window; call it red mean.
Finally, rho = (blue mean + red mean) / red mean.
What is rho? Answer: 1.95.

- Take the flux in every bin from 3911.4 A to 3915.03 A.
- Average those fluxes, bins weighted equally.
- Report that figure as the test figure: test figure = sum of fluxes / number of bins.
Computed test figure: 46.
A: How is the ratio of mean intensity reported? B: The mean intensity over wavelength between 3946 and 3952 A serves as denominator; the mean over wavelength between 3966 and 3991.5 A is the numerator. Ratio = 0.80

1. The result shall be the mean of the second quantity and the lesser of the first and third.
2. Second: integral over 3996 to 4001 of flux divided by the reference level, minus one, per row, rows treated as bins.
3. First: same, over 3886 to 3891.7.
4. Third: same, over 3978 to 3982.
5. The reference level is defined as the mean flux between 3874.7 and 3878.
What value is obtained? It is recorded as -0.5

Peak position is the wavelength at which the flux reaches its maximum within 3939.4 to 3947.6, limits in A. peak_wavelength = 3941.71 A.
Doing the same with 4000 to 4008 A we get 4004.84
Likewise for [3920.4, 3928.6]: 3926.31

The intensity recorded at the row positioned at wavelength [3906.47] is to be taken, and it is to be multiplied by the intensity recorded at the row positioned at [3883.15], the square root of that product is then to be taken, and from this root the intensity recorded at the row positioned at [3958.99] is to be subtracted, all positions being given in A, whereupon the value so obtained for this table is 3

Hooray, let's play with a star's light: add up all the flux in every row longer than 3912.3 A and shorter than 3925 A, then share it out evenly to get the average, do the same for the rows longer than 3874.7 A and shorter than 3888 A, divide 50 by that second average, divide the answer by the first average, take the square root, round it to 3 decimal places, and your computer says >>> 0.164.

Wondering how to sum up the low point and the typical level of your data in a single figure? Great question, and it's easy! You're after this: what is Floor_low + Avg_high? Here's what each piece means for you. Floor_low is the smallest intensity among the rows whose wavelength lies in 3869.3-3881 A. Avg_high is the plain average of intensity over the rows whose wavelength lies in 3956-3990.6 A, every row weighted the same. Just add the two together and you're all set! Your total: 75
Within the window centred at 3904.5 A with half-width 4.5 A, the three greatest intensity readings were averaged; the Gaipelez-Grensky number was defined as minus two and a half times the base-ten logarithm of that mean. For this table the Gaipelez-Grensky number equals -4.06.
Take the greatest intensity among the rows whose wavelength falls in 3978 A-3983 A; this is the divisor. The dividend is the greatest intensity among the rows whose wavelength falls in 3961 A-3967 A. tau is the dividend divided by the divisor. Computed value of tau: 0.98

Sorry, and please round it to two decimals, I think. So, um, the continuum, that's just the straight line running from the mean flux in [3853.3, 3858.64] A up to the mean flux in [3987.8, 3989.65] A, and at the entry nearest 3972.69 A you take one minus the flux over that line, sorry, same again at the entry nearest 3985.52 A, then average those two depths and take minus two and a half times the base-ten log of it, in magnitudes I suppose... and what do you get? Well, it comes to 1.20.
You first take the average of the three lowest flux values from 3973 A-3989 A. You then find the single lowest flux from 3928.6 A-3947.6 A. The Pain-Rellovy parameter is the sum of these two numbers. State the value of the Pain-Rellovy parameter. 35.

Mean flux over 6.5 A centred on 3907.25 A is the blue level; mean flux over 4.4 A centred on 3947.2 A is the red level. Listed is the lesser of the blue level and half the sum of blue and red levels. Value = 41.2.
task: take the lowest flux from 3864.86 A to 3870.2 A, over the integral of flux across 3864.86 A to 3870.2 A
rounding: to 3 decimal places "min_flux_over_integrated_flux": 0.174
